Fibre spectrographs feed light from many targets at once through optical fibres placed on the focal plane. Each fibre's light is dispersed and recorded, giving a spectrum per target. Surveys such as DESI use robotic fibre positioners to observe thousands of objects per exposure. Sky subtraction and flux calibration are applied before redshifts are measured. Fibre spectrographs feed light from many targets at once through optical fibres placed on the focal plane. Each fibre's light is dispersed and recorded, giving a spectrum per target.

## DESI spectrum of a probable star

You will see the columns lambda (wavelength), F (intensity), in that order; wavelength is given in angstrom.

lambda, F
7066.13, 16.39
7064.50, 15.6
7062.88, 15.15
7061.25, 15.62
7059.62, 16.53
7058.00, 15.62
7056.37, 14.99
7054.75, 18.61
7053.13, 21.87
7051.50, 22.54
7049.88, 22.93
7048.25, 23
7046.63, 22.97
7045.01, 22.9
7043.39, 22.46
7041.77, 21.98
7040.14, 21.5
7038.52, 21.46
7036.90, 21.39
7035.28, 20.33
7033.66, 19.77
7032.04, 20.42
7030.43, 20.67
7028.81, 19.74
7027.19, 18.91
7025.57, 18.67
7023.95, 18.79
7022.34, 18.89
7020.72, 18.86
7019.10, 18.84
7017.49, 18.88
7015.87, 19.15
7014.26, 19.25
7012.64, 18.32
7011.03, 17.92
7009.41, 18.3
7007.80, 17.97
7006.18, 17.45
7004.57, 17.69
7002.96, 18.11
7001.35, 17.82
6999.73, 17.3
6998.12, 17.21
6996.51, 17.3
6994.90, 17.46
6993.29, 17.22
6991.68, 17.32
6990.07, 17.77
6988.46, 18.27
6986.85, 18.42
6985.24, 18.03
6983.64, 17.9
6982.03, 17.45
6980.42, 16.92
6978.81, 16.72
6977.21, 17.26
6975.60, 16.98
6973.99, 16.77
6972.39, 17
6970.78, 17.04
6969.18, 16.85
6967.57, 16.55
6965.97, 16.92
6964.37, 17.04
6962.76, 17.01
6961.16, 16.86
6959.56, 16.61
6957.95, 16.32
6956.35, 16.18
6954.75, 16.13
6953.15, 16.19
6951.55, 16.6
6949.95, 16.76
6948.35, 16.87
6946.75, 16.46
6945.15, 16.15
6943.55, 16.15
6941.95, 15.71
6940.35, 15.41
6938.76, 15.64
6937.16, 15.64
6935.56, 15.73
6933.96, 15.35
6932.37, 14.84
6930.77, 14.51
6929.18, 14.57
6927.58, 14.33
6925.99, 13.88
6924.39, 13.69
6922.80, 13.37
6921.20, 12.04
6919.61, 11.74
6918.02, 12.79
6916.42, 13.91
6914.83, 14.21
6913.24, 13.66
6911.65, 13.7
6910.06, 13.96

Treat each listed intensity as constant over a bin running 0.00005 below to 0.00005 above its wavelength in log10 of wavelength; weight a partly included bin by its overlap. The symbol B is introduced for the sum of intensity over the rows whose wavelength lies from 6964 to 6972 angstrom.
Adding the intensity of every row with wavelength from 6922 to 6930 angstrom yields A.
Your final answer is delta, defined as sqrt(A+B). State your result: 12.4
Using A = 70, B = 84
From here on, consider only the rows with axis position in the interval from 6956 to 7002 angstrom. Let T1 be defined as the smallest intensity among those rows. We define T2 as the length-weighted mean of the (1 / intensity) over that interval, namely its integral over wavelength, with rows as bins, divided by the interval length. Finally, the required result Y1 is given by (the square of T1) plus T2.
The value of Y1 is 262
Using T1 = 16.18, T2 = 0.058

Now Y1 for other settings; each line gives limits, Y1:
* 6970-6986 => 280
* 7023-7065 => 225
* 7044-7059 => 225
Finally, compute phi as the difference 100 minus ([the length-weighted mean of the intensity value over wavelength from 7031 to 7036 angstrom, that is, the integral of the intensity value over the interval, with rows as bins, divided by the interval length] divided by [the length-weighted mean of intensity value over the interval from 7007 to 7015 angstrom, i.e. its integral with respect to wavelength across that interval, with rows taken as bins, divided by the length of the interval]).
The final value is 98.9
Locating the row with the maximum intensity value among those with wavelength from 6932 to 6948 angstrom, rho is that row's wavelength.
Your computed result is 6946.75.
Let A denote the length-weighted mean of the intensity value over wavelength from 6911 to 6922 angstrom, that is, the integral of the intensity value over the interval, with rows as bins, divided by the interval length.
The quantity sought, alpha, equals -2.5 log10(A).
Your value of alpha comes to -2.80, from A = 13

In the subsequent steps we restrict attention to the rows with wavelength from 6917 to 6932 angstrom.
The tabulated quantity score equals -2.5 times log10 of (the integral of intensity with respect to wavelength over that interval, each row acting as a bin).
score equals -5.76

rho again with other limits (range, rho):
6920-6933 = 6932.37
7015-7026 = 7015.87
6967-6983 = 6982.03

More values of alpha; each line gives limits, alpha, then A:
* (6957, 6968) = -3.06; 17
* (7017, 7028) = -3.19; 19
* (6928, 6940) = -2.95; 15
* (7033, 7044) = -3.32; 21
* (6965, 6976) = -3.07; 17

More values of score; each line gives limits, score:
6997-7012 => -6.06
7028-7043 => -6.24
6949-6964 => -5.99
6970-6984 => -5.95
